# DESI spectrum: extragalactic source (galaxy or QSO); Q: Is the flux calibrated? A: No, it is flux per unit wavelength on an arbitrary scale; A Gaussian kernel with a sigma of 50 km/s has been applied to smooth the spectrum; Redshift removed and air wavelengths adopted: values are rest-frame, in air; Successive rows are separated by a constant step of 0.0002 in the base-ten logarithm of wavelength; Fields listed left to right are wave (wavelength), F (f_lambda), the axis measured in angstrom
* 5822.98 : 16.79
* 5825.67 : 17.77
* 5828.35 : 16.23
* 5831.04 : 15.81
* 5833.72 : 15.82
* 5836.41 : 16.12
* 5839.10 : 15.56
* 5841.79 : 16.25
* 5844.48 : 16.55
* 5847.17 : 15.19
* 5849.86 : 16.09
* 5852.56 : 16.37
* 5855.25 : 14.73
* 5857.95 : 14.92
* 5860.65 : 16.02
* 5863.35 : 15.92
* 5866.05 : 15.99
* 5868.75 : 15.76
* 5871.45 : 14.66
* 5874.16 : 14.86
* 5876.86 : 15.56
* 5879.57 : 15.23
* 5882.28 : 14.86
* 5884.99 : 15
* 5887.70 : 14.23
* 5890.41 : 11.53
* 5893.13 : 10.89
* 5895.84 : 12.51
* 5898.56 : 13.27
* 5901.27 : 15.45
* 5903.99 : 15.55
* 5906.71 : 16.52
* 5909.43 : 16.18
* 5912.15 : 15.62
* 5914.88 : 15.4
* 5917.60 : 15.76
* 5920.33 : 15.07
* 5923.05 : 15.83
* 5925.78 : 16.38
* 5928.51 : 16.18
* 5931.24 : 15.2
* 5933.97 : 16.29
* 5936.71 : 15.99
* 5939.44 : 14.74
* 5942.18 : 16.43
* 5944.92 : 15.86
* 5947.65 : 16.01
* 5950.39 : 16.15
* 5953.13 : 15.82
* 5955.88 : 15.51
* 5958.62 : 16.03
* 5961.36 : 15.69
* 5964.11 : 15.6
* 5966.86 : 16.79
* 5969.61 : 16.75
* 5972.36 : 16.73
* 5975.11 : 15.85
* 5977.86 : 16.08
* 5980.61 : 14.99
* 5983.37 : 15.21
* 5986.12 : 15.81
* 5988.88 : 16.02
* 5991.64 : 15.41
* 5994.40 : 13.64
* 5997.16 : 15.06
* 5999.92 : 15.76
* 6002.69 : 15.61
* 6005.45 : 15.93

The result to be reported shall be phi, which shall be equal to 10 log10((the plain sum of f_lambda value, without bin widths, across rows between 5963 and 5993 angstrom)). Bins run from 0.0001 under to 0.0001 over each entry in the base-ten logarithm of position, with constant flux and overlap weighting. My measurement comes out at 22.4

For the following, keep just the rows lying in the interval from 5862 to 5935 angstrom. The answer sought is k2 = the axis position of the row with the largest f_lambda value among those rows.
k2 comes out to 5906.71 angstrom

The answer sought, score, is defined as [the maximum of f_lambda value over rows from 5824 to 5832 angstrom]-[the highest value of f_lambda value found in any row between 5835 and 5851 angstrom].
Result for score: 1.2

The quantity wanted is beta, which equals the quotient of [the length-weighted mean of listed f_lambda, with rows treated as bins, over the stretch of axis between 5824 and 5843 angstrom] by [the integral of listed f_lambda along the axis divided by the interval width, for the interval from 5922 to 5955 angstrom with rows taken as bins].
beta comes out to 1.02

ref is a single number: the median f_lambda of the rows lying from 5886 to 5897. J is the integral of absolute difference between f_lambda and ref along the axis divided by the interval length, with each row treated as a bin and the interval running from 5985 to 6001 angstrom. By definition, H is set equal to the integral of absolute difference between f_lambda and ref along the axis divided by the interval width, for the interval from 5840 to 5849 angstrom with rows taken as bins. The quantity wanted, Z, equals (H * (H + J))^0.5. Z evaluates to 5.3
